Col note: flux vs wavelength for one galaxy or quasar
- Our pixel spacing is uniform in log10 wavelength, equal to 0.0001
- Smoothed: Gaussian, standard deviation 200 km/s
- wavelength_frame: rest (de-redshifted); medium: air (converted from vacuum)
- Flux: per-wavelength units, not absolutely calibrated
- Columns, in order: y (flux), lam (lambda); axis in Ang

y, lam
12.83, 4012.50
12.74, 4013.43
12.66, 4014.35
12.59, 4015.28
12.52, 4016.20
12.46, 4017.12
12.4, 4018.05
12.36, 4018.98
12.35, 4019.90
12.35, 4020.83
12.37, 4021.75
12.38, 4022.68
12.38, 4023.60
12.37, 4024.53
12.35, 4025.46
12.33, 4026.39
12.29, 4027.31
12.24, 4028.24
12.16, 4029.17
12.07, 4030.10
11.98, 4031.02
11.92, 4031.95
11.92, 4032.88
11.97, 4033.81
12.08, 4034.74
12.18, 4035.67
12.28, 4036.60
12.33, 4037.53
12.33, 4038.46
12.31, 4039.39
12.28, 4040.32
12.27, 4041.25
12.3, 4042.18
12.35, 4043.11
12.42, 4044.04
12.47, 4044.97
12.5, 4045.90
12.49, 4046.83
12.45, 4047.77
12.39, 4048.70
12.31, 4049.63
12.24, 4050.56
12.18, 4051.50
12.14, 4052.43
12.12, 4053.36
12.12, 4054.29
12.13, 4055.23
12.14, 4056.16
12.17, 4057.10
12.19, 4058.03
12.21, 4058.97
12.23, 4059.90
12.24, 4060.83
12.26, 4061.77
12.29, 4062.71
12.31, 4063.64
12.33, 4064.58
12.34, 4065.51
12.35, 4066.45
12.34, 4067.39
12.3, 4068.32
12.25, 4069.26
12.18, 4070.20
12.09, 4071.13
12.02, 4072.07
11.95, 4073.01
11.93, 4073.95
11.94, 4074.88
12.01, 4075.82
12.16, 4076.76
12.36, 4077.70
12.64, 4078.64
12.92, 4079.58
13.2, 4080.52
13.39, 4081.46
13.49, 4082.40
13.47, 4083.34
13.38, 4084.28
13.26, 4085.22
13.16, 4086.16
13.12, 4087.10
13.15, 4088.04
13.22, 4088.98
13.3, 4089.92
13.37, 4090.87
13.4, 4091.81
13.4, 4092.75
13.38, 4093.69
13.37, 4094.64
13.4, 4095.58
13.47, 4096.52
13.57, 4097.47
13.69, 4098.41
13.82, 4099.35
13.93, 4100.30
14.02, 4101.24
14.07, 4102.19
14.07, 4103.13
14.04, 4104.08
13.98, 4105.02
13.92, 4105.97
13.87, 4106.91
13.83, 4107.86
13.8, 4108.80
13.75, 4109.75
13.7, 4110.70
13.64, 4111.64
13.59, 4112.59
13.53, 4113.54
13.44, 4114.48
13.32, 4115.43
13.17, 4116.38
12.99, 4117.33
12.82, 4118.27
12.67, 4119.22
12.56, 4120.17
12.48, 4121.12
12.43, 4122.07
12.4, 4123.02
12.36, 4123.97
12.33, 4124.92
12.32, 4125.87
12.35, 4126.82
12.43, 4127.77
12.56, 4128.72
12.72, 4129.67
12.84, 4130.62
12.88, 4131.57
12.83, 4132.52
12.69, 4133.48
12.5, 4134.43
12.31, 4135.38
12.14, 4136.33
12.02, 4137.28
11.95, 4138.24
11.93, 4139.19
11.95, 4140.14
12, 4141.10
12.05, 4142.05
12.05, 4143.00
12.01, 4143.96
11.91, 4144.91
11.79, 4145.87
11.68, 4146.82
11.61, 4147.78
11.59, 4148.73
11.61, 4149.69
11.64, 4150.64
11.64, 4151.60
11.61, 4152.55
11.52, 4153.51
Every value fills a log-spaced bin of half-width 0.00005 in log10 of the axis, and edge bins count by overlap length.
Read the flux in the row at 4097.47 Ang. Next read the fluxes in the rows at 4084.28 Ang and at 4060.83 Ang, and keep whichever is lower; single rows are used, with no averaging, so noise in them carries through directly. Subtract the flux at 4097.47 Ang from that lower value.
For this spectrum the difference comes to -1.3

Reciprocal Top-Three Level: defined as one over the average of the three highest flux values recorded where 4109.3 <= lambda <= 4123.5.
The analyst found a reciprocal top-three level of 0.0730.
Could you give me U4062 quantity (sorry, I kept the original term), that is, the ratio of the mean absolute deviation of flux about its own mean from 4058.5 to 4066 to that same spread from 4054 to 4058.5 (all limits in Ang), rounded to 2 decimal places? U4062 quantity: 1.72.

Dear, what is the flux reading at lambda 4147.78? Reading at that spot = 11.61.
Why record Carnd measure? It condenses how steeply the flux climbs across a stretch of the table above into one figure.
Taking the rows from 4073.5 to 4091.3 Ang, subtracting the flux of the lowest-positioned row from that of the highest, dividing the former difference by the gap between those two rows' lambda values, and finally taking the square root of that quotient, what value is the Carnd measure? 0.29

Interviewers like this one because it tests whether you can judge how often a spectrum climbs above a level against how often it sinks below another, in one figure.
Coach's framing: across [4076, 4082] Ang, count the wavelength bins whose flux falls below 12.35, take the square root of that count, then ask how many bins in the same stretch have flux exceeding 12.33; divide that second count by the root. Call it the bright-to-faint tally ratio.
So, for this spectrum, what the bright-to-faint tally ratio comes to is 5.00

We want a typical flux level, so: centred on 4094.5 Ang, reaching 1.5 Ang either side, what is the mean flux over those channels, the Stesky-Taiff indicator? 13.4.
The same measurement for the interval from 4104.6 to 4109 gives 13.9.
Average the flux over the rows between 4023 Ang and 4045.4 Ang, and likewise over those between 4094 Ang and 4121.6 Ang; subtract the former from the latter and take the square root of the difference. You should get 1.1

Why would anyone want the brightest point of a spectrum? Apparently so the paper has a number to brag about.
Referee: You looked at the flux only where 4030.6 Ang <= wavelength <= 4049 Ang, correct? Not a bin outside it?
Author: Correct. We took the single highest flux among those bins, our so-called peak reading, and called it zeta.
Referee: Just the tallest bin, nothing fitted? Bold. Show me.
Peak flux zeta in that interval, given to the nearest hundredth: 12.50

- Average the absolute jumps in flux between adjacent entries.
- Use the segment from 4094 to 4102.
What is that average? 0.093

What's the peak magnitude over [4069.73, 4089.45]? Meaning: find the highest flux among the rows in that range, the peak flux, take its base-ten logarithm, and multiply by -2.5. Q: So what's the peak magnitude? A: -2.83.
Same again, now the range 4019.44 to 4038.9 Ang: -2.73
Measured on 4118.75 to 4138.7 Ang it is -2.77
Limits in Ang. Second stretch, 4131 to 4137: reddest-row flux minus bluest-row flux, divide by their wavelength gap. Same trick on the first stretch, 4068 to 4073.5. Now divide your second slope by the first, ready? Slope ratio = 2.1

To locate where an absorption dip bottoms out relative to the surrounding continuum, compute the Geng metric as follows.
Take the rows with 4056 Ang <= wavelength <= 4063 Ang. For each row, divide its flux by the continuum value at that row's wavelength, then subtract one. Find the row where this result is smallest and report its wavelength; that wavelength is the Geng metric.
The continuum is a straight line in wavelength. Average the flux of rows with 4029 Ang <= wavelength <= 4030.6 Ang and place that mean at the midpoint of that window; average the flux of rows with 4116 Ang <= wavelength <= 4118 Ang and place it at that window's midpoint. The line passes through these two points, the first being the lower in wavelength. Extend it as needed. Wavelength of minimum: 4056.16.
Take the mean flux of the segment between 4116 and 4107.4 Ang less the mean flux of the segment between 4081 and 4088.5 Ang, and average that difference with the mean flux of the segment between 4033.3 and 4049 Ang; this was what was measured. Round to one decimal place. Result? 6.3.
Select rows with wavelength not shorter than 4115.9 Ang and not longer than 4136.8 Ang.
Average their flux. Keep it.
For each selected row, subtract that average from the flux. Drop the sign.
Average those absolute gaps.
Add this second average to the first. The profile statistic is 12.8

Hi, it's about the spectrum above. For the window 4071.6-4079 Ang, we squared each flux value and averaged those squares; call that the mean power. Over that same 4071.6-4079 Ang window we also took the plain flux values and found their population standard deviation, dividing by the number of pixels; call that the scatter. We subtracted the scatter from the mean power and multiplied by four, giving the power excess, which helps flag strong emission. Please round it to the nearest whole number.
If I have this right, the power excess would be 587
